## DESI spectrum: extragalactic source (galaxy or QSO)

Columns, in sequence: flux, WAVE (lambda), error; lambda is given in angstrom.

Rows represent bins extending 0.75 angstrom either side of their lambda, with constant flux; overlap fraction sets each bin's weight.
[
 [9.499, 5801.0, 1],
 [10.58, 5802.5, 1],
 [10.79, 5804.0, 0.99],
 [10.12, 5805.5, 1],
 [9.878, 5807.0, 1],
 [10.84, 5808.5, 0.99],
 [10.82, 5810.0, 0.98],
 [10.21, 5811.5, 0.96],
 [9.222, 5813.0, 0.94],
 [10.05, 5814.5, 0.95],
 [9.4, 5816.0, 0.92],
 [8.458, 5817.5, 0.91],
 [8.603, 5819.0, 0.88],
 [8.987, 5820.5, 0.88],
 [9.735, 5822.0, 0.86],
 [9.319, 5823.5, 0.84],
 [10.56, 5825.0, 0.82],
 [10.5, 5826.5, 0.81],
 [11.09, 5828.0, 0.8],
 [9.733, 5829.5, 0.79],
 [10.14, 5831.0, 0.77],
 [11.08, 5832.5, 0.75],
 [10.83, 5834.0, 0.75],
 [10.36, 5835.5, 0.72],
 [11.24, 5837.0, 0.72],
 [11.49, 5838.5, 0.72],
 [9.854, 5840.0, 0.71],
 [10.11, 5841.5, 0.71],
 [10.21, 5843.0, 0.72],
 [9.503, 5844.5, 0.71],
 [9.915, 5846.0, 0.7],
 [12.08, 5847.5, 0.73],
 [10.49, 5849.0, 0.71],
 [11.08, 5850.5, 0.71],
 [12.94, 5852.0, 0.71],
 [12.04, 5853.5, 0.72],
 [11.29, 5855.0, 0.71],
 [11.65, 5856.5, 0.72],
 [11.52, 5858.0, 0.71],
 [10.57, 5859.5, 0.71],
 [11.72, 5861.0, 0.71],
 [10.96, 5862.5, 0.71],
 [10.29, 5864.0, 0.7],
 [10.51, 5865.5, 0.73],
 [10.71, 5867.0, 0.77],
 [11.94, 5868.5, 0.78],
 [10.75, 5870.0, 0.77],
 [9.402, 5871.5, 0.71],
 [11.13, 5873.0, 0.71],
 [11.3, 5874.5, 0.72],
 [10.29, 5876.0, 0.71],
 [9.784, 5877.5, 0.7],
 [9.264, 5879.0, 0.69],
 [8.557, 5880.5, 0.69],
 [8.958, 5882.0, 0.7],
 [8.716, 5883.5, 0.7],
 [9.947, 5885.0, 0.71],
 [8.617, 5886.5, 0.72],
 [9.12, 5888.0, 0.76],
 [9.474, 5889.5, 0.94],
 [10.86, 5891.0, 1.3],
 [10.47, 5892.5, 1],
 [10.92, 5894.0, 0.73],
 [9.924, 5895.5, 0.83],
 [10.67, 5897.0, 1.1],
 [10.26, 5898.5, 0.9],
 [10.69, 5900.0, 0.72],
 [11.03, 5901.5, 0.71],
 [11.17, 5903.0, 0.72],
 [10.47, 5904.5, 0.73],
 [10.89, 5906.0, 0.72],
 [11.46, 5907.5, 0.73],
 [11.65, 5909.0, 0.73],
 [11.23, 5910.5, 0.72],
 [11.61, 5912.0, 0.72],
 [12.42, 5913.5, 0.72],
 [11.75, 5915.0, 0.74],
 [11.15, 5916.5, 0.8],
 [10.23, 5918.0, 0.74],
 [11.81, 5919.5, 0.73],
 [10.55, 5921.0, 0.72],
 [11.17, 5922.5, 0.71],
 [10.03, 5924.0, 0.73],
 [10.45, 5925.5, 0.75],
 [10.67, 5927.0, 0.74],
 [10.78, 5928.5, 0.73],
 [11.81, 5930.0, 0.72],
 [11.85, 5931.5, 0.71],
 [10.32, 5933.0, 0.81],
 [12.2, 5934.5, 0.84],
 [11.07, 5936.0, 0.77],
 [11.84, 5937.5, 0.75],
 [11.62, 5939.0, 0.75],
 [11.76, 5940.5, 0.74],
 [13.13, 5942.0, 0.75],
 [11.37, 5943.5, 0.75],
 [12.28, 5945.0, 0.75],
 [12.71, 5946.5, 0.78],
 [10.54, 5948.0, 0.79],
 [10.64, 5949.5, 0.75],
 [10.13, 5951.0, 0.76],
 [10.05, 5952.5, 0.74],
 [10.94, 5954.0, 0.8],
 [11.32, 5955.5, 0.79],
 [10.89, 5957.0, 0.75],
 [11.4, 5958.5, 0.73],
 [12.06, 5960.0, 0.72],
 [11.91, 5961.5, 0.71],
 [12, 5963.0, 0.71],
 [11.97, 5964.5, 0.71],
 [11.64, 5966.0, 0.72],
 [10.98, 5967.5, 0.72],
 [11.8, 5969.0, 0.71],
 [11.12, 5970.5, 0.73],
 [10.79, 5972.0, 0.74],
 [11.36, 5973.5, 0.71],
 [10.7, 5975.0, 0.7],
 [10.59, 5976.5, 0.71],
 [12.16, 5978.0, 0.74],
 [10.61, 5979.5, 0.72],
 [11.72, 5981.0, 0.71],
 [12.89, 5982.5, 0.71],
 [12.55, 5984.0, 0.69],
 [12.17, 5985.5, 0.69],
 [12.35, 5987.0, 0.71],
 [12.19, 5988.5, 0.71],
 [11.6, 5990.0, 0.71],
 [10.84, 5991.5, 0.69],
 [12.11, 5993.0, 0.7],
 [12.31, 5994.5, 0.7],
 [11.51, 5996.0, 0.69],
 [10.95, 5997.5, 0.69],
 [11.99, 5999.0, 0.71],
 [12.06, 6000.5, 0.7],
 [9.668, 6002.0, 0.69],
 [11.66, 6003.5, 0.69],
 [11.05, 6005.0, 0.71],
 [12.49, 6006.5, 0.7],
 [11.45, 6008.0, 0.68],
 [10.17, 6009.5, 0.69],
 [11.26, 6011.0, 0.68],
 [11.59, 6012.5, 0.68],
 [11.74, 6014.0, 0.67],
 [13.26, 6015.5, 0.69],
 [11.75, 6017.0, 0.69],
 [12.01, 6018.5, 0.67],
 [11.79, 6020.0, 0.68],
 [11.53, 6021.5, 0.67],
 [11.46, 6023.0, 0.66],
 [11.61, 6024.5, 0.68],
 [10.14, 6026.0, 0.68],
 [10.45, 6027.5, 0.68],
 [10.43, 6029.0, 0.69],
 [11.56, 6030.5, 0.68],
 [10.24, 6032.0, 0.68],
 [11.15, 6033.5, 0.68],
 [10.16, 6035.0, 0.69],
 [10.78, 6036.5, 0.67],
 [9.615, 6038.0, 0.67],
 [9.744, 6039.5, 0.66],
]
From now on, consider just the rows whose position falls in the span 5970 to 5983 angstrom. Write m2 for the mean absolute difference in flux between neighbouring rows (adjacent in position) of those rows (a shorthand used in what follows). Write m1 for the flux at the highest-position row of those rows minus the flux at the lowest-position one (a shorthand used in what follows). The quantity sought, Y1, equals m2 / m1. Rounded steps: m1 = 1.8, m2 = 0.88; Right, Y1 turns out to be 0.5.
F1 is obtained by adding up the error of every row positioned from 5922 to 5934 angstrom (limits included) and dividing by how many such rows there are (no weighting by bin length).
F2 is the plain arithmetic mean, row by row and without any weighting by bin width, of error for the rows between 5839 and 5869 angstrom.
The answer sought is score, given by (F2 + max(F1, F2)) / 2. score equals 0.728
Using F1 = 0.74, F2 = 0.719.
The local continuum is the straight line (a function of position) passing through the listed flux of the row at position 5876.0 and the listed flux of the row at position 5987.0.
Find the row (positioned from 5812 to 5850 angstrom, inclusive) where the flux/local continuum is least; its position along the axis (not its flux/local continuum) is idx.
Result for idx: 5817.5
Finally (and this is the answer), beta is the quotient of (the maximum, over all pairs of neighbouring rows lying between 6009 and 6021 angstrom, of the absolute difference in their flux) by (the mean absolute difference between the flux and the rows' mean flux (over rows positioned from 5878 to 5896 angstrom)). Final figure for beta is 2.13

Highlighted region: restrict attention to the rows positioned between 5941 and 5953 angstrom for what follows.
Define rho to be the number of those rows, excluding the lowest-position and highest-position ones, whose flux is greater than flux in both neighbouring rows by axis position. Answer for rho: 2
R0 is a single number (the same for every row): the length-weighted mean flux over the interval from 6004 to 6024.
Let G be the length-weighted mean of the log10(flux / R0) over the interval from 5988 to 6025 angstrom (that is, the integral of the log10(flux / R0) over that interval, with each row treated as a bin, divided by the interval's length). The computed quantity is 0.00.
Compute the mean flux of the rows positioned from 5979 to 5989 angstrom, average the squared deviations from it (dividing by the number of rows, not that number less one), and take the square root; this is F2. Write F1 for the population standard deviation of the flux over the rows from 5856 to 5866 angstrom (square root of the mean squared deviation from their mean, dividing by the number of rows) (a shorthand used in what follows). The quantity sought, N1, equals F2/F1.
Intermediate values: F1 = 0.55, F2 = 0.68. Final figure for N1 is 1.24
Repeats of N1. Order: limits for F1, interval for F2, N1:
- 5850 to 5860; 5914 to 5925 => 0.93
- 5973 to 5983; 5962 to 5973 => 0.57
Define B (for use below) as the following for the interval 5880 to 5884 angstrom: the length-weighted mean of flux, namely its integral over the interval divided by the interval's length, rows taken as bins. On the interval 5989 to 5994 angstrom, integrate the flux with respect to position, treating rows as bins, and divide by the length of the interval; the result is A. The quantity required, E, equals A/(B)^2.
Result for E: 0.151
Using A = 11.6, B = 8.8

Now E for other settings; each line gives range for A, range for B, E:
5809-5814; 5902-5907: 0.085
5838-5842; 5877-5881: 0.123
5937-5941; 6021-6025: 0.088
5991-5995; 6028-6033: 0.102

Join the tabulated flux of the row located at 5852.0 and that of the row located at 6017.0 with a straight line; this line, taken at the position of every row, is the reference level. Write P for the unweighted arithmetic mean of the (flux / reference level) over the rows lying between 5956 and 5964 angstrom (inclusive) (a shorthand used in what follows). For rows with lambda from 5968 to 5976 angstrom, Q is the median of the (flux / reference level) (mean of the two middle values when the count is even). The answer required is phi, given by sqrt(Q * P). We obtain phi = 0.94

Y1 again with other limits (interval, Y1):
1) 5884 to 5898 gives 1.1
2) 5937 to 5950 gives -0.7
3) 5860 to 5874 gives -1.6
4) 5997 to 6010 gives -1.6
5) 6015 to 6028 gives -0.2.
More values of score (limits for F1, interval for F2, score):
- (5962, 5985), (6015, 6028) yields 0.697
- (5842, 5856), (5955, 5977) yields 0.724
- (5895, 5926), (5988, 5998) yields 0.730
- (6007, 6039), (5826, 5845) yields 0.745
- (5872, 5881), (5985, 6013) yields 0.700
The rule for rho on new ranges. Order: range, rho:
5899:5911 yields 2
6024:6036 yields 3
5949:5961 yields 1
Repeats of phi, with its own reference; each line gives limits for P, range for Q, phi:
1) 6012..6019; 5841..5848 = 0.89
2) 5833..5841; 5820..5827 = 0.78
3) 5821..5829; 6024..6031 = 0.84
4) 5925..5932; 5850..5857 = 0.90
